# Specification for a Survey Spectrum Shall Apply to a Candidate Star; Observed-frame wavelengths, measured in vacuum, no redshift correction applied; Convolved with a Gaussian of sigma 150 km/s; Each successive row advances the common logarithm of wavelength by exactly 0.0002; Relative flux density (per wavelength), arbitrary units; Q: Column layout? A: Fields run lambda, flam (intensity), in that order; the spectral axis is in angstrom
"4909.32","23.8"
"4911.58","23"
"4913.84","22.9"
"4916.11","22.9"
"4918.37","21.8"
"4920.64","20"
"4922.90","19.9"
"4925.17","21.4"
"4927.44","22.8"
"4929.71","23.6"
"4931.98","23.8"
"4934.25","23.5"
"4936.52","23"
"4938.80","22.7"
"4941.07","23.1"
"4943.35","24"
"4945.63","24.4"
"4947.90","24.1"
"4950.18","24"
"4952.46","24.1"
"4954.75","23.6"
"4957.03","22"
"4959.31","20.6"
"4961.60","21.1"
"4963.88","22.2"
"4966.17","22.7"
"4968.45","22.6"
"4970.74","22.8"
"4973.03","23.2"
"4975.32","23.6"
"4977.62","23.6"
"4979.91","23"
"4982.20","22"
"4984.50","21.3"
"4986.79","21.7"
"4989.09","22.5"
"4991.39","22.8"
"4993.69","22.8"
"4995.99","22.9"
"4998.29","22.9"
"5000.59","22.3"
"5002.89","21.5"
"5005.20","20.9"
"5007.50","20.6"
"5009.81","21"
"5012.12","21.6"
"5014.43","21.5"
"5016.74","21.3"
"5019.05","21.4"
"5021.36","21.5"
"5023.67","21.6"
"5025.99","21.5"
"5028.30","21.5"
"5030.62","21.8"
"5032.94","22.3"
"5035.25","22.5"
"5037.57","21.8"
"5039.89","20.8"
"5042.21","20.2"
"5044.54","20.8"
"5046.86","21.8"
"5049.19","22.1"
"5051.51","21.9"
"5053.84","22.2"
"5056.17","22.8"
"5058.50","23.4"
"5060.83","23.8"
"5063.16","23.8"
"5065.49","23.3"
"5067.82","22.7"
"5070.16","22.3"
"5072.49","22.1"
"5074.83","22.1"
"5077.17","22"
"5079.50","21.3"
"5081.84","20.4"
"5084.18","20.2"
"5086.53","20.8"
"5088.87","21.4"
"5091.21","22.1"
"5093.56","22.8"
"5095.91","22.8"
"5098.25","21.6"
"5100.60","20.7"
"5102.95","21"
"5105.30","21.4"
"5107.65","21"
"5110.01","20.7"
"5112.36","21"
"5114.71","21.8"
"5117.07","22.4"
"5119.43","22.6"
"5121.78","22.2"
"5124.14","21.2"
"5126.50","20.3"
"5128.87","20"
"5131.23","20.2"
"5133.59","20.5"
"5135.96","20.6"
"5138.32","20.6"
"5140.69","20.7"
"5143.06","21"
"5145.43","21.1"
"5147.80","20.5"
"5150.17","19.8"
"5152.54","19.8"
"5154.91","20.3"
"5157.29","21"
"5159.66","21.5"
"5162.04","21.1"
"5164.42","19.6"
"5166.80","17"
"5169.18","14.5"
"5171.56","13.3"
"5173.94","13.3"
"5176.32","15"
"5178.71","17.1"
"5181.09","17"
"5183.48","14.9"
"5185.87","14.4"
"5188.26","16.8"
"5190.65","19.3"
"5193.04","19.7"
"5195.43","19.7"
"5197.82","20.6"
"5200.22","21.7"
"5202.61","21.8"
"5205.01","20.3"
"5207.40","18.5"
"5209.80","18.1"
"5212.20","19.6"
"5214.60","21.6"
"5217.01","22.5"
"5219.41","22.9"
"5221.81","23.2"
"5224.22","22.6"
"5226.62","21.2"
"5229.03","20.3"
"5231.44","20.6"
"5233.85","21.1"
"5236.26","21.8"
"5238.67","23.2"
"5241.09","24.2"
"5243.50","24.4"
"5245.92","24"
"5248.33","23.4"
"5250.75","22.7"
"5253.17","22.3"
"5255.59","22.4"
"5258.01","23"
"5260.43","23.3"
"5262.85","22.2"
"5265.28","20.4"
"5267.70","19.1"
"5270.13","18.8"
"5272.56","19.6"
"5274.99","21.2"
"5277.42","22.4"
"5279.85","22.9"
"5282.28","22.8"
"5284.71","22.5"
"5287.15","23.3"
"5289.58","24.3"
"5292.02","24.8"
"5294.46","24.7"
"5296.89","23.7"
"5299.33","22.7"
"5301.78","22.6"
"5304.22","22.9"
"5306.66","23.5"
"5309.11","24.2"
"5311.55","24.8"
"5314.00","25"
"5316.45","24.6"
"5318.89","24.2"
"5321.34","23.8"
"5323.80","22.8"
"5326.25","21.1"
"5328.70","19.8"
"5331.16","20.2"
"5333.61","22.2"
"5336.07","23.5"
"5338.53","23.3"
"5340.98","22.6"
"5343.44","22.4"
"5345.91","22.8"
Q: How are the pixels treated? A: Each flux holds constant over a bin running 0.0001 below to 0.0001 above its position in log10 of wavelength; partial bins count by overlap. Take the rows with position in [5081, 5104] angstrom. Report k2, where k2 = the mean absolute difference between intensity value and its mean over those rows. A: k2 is 0.76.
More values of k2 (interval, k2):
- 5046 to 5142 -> 0.87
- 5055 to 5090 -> 0.93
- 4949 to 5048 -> 0.81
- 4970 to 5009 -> 0.75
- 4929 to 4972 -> 0.81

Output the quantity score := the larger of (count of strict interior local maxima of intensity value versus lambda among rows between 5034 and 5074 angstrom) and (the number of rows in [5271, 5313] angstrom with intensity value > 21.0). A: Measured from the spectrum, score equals 16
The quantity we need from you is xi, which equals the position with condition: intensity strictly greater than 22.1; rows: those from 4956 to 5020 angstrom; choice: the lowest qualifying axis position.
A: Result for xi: 4963.88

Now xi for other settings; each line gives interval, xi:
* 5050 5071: 5053.84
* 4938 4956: 4938.80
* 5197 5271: 5217.01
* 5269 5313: 5277.42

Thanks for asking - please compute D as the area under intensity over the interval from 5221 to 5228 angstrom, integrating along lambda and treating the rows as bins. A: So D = 156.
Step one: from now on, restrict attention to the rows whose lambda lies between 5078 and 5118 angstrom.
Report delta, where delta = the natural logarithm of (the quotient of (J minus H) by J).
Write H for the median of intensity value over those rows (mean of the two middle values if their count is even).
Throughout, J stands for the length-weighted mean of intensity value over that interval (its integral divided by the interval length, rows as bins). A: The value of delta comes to -5.6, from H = 21.3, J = 21.4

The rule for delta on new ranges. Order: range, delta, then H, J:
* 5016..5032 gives -6.6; 21.5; 21.5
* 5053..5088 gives -8.3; 22.2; 22.2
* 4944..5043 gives -4.7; 22.0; 22.2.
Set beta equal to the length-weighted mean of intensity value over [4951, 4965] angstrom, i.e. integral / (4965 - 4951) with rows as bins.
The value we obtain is 22.3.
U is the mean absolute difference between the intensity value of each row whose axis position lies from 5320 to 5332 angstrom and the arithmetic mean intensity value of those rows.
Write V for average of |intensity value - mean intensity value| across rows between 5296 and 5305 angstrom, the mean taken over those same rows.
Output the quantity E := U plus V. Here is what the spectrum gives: 1.8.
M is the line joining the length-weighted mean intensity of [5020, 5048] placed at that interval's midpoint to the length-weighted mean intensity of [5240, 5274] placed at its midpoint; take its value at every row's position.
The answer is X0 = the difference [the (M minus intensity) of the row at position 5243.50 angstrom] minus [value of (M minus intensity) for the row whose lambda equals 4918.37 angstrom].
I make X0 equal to -1.7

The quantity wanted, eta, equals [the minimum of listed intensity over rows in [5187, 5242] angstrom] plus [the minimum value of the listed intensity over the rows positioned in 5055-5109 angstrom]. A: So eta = 37.0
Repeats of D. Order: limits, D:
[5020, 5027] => 151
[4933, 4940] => 162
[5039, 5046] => 144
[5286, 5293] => 169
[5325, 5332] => 143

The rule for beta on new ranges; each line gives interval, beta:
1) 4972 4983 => 23.1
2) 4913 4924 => 21.5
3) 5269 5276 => 19.8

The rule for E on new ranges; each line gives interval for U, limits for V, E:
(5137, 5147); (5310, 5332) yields 1.9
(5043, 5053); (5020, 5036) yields 0.8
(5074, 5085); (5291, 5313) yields 1.5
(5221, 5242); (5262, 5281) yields 2.5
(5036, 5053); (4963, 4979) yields 1.1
